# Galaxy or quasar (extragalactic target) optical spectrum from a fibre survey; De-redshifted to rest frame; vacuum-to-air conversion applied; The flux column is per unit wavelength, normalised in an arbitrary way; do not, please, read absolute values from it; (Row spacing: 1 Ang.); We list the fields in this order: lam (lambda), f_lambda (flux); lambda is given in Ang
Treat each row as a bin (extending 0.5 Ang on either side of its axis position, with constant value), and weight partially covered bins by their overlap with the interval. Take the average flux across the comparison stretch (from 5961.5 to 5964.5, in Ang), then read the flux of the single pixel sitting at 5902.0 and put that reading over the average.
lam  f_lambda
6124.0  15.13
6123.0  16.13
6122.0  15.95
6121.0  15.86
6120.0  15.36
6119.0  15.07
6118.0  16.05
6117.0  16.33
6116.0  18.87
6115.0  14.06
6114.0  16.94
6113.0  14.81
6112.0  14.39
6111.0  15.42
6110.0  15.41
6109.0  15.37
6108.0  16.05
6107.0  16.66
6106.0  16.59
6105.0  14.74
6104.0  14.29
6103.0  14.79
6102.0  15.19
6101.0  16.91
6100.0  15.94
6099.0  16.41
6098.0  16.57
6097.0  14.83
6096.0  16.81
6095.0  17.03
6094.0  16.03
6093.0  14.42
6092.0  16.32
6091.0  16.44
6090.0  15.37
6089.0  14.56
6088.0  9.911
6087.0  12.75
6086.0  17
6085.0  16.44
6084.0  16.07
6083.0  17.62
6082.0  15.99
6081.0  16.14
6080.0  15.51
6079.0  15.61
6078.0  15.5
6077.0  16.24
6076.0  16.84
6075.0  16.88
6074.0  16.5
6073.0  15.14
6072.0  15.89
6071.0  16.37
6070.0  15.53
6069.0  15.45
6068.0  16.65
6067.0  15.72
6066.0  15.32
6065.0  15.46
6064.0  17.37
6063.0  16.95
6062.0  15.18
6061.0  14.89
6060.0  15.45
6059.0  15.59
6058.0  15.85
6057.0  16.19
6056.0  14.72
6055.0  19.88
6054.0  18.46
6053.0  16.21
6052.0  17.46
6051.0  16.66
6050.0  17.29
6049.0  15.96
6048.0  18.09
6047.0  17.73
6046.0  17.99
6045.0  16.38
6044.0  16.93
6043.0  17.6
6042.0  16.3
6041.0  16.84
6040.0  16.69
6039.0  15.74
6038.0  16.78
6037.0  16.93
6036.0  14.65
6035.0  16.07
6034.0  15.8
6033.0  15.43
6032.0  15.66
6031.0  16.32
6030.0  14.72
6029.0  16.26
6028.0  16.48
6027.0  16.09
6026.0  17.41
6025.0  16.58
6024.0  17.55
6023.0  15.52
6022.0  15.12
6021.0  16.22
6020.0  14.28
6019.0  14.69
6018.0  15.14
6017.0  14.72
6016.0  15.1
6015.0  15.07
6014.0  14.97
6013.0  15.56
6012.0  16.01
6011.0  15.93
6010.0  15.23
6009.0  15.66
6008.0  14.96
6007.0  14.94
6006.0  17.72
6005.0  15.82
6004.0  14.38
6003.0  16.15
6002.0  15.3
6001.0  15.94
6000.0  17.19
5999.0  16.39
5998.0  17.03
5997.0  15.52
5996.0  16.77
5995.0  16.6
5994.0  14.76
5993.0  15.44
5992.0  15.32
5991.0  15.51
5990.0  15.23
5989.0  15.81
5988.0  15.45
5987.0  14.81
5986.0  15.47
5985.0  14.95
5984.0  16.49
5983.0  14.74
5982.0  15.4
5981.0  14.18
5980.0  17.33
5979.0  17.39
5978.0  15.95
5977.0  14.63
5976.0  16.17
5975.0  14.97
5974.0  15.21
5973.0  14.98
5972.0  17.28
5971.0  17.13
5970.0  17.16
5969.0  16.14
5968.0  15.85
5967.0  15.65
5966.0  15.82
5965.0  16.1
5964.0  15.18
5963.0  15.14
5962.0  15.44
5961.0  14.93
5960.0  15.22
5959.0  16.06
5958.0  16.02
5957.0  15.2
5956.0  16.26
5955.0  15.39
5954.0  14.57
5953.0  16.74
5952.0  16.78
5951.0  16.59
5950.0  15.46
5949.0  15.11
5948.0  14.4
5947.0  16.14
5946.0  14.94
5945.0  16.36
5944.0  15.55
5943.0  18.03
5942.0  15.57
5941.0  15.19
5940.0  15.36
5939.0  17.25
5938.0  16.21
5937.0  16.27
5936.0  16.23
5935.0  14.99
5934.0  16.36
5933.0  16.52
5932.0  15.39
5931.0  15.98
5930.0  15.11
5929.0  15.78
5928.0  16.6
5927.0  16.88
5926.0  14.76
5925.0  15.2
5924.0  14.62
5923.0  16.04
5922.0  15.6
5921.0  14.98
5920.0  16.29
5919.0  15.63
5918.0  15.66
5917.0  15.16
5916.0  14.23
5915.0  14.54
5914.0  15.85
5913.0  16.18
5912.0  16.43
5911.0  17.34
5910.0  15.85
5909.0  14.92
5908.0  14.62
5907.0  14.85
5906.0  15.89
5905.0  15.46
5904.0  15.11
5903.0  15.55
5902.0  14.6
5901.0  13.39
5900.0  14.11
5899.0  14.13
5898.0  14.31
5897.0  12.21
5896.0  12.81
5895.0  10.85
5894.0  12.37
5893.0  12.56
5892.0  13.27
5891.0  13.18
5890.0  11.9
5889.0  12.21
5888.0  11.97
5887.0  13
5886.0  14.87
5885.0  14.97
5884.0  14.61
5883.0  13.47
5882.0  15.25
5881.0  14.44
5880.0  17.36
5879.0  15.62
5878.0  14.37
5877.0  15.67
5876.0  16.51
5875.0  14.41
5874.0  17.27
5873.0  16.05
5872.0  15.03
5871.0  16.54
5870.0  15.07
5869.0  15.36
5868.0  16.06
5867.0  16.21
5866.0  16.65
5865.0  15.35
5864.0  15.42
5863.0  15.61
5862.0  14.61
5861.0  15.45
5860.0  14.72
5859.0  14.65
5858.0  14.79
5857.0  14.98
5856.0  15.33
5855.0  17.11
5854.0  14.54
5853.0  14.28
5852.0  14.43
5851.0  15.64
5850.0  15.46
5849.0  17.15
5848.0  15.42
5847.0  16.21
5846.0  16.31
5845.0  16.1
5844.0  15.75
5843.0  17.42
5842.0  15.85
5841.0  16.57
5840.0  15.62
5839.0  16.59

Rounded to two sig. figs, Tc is 0.96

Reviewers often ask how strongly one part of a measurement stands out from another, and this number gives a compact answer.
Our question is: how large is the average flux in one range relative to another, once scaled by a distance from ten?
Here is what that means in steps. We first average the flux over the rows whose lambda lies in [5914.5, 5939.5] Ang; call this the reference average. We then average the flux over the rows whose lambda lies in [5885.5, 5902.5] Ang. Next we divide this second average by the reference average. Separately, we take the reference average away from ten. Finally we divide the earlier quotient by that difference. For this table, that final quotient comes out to -0.146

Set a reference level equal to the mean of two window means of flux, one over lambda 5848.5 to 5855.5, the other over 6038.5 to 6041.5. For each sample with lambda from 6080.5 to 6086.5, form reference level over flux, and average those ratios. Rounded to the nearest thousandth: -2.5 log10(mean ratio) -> 0.037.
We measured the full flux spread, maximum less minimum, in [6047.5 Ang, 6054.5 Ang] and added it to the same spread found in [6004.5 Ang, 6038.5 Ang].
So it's 5.9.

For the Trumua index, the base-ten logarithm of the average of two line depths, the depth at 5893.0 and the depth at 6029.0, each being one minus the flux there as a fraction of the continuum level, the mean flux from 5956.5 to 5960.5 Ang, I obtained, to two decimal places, -1.11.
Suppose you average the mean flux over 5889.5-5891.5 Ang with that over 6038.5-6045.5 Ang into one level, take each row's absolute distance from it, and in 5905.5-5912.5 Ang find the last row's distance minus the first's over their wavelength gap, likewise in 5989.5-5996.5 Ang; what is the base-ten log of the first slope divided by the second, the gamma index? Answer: -0.46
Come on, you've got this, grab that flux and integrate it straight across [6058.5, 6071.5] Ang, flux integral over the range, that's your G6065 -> 206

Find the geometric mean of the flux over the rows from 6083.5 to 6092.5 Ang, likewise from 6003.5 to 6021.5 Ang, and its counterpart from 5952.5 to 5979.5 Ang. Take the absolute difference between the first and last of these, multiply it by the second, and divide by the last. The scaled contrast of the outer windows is 1.0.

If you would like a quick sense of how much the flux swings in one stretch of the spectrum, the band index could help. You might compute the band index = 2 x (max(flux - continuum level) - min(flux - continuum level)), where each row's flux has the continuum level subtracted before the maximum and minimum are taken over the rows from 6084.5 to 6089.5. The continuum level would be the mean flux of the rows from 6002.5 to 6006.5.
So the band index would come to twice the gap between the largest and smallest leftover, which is 14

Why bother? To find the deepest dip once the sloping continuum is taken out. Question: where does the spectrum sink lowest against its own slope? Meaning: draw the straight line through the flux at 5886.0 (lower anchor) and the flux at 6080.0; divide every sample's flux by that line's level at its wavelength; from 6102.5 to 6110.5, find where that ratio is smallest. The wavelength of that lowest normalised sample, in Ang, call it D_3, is 6104.0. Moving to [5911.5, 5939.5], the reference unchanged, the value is 5916.0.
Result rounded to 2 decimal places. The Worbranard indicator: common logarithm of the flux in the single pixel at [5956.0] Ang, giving 1.21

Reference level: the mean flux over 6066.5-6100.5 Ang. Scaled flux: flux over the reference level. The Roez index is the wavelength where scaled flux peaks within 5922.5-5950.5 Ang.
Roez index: 5943.0 Ang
